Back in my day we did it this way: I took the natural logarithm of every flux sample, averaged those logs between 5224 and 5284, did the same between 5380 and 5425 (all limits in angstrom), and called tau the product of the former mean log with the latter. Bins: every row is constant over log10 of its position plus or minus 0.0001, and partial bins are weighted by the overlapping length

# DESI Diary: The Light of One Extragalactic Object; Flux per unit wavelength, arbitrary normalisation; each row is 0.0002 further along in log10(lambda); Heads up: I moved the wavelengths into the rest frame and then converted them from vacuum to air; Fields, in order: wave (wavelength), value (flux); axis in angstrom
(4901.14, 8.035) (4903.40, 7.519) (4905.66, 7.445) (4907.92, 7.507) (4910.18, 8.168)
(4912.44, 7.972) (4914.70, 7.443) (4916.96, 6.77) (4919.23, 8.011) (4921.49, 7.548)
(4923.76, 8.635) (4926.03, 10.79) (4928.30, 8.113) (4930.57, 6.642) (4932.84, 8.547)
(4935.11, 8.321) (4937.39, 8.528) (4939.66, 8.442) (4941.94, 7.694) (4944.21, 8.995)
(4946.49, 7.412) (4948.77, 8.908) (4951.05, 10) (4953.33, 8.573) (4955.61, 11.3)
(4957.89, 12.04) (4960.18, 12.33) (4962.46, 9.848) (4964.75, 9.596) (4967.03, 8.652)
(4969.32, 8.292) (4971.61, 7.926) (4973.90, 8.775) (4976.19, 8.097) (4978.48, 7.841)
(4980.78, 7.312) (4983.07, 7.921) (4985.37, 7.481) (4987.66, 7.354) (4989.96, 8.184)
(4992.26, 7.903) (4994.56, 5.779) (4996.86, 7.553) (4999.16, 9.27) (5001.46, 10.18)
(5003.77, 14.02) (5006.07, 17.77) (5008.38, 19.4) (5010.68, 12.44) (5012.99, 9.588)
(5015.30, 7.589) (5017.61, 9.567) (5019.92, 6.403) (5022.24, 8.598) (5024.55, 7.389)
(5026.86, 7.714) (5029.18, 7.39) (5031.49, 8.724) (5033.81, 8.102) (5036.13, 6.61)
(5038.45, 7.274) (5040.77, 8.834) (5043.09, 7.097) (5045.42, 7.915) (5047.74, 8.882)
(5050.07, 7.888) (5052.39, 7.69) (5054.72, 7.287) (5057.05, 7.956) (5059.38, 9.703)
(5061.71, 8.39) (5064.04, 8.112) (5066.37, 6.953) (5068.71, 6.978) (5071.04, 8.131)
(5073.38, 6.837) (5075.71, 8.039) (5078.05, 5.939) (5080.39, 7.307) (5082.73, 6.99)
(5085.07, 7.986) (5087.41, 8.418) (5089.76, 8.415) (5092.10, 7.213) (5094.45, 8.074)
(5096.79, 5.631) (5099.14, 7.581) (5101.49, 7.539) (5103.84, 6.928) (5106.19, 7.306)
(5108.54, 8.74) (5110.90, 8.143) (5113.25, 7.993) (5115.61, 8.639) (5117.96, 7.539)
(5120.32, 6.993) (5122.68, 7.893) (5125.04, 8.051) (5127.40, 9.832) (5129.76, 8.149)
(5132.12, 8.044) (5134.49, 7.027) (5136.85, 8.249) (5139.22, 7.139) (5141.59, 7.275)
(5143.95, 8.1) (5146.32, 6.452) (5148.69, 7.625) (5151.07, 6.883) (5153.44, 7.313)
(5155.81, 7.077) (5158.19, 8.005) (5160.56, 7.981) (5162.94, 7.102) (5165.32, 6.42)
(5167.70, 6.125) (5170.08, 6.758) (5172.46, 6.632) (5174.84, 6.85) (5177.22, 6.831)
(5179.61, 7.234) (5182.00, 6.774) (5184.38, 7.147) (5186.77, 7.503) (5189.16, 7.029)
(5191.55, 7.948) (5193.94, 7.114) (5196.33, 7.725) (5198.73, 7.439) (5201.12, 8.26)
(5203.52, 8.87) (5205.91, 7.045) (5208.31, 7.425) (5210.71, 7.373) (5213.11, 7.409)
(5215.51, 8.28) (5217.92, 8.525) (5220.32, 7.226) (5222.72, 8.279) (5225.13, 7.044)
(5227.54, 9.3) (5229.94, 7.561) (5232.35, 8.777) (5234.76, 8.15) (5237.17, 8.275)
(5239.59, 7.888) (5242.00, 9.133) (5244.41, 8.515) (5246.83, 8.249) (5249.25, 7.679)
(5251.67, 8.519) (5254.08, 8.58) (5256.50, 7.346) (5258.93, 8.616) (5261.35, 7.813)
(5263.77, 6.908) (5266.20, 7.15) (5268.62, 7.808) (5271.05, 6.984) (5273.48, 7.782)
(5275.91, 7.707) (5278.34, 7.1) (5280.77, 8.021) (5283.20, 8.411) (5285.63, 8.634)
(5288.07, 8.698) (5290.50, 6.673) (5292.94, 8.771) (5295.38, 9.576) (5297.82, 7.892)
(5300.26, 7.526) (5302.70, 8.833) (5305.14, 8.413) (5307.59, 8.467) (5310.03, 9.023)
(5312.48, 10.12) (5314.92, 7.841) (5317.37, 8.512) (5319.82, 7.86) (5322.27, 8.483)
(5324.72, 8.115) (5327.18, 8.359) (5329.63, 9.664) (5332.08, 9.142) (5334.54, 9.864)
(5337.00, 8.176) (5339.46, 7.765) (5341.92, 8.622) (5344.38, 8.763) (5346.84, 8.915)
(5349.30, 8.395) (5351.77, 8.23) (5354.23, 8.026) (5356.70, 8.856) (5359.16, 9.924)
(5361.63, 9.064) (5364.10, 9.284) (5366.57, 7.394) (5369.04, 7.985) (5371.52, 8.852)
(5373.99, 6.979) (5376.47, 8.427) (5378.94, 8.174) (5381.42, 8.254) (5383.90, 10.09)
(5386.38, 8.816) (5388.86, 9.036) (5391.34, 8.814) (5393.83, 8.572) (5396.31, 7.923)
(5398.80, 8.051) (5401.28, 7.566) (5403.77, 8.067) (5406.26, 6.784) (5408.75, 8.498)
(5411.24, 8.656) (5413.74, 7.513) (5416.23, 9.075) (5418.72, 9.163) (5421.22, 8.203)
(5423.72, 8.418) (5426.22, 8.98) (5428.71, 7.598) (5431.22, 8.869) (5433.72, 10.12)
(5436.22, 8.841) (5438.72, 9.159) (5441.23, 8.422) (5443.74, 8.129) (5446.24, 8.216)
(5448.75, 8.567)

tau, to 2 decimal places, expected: 4.41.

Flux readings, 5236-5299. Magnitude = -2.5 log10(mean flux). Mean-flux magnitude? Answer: -2.26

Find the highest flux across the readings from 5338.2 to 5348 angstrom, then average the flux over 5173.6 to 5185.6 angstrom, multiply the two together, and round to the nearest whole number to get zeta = 62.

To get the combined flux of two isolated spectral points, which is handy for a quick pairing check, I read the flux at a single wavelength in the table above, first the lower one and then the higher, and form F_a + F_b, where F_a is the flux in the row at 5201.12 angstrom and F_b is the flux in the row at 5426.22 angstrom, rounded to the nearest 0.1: 17.2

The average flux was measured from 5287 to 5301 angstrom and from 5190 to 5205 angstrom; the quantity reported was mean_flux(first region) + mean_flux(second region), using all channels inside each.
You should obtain 16.1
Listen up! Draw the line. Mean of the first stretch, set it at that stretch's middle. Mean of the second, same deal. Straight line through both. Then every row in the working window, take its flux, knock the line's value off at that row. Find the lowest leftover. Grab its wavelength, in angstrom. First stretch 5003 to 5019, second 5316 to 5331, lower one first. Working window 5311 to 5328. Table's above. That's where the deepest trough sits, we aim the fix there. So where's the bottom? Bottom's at 5314.92 angstrom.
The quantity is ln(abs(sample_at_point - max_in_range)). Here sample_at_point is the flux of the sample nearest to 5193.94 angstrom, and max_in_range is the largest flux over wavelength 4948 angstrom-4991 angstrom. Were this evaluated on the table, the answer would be 1.7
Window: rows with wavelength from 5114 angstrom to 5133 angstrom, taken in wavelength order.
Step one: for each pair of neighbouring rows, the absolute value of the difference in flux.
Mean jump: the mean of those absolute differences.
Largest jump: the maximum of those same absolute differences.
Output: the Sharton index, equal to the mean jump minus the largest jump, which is -0.88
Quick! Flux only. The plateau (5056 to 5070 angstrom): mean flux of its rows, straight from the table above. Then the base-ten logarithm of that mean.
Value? 0.90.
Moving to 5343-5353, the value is 0.93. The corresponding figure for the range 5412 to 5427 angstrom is 0.93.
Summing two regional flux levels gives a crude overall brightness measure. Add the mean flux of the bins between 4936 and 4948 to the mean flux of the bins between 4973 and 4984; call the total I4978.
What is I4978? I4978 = 16.2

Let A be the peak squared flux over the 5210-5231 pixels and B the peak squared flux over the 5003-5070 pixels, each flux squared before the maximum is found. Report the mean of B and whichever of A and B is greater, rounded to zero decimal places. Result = 376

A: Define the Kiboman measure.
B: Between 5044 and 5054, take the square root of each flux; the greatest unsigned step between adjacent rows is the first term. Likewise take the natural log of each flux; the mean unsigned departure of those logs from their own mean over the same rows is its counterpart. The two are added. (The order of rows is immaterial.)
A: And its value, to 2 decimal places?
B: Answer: 0.22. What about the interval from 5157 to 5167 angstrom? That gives 0.24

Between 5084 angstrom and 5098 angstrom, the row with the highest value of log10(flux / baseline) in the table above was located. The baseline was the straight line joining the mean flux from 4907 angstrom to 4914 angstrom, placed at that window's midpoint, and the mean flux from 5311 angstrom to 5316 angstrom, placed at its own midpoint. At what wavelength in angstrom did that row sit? 5087.41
